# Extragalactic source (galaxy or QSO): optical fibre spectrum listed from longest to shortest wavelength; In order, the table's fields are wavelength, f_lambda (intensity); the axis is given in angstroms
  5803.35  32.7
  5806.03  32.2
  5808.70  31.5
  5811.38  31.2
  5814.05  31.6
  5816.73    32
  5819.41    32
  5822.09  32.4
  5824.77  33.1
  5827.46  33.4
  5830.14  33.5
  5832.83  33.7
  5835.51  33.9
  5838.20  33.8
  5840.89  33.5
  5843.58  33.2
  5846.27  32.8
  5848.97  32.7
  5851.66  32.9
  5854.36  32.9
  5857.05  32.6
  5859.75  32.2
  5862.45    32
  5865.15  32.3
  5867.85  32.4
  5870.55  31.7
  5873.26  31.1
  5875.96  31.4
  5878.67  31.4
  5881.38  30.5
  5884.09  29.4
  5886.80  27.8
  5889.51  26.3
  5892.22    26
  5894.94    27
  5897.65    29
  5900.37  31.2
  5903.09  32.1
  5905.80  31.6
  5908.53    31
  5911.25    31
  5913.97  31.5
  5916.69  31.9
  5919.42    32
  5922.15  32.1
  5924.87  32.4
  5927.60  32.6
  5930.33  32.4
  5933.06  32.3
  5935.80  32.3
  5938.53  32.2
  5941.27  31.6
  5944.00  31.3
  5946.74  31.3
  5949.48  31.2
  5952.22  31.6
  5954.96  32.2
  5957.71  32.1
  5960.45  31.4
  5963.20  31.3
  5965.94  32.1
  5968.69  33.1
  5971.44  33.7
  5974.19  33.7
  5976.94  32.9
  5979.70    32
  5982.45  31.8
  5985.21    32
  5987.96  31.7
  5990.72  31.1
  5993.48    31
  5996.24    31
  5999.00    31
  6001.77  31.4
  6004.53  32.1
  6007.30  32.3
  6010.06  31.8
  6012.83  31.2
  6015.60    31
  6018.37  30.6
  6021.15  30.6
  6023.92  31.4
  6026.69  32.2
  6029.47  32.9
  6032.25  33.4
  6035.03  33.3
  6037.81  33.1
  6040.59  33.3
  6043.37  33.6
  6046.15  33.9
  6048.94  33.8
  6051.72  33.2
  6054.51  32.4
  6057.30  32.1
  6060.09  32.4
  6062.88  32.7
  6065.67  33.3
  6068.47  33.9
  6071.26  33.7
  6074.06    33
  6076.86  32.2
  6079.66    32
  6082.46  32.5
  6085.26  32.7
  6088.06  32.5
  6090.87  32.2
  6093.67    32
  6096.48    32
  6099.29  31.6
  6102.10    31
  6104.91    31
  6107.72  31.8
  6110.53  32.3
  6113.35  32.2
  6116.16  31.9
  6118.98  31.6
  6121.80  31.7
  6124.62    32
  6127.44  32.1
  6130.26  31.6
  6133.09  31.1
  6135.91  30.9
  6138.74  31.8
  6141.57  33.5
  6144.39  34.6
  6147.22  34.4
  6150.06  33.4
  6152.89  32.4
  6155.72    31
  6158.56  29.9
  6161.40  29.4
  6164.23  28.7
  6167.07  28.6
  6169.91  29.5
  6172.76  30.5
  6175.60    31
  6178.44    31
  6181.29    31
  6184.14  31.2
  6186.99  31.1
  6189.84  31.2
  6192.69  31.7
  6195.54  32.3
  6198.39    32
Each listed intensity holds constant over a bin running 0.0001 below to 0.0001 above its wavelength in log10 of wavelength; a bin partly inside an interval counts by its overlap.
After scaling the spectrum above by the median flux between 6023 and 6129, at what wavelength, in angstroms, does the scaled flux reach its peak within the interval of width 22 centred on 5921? 5927.60 angstroms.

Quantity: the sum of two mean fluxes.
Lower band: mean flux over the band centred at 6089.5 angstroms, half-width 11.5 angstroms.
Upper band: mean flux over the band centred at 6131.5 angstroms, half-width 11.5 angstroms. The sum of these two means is 64.0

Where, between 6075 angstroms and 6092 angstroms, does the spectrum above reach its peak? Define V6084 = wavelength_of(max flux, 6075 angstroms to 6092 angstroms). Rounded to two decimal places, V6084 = 6085.26 angstroms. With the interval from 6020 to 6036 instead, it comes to 6032.25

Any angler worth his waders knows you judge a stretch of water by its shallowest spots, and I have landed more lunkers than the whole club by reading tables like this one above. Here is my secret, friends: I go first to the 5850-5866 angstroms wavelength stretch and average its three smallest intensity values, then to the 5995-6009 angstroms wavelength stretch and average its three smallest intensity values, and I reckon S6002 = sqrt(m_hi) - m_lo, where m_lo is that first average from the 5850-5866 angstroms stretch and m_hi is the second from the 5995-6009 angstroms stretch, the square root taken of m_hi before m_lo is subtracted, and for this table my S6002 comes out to -26.6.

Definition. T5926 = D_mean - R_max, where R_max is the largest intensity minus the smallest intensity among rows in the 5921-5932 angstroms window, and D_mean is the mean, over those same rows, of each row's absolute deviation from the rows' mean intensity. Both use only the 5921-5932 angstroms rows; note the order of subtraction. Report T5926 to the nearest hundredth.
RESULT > -0.36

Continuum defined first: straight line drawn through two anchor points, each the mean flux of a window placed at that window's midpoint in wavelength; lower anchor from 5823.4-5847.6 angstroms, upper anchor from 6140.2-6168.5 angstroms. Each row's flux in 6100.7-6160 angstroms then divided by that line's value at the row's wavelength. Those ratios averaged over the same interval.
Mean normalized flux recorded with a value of 1.01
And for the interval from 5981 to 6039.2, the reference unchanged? 0.98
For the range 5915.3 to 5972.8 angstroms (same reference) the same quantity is 0.98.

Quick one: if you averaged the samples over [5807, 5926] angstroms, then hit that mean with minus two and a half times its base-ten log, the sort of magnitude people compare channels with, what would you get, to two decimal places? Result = -3.75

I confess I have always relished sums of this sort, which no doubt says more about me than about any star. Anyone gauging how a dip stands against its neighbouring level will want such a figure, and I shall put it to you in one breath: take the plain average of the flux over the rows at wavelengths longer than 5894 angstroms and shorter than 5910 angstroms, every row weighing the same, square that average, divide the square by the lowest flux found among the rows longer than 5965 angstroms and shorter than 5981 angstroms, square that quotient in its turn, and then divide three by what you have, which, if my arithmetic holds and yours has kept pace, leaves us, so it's 0.0036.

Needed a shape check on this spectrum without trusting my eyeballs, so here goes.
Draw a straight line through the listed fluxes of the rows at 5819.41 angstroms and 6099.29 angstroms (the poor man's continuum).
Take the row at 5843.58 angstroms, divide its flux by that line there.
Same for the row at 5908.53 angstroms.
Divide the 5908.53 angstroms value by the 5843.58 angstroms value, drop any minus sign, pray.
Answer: 0.94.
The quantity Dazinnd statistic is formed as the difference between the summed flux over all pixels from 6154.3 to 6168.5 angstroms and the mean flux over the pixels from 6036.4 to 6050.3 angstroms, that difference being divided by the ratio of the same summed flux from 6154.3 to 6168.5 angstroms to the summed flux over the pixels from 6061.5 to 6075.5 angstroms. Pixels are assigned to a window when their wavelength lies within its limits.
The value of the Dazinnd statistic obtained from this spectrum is 129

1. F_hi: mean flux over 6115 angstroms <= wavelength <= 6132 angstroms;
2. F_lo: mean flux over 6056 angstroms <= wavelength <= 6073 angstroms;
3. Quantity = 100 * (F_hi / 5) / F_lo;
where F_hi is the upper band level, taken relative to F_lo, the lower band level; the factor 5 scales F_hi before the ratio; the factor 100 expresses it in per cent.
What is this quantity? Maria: 19.3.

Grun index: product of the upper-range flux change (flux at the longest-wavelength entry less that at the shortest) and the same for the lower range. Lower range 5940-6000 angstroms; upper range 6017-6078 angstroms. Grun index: -1.0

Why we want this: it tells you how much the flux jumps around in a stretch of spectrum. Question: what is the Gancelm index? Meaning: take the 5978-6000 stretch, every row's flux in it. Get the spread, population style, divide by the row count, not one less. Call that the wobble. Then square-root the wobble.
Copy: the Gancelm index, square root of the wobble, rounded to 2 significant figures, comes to 0.66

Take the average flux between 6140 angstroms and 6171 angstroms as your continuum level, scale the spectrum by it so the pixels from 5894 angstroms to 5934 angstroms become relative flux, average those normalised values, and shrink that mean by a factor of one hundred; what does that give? 0.0100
